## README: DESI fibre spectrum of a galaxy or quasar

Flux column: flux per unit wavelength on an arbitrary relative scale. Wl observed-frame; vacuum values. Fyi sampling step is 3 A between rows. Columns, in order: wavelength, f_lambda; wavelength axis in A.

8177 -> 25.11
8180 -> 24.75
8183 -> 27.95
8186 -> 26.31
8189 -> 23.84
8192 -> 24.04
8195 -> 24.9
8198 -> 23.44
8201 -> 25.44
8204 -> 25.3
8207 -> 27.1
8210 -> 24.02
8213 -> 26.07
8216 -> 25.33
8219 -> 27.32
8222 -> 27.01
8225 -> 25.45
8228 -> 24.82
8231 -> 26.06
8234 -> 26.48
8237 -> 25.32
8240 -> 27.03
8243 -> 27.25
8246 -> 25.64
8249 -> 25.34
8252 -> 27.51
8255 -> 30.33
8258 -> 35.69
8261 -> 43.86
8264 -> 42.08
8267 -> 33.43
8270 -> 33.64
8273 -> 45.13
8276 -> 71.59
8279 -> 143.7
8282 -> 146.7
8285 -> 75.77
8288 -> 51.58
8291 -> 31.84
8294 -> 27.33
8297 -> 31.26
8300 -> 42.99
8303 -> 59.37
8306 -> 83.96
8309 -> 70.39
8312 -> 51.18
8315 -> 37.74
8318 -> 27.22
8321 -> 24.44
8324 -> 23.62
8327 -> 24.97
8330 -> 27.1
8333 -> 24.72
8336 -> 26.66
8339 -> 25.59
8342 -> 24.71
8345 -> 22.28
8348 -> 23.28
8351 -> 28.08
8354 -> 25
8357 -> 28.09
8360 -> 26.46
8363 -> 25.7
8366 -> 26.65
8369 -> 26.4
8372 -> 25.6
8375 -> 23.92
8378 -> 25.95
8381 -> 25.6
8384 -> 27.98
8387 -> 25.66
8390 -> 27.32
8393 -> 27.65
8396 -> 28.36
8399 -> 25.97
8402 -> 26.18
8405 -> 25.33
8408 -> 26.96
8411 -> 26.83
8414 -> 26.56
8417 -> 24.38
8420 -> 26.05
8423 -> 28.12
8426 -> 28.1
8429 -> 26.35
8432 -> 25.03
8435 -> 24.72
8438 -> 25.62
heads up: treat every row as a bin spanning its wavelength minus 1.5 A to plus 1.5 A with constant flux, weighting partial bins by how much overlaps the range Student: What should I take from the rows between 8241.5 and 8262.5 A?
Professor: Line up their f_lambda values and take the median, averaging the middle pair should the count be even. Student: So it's 27.5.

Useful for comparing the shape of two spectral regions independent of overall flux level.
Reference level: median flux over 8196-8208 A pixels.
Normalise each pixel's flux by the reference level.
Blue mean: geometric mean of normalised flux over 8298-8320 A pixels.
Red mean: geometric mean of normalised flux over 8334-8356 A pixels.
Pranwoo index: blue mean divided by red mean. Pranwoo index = 2.0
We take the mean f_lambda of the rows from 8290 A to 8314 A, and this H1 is 50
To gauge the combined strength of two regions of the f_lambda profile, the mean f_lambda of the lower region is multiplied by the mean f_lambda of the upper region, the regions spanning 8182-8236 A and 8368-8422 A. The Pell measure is 672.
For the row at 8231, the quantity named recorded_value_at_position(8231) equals 26.06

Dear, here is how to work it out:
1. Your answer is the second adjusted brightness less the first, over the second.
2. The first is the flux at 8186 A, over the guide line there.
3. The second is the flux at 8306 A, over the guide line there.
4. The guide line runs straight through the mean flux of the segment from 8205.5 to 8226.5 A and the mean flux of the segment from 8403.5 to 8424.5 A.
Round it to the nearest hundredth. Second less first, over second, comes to 0.68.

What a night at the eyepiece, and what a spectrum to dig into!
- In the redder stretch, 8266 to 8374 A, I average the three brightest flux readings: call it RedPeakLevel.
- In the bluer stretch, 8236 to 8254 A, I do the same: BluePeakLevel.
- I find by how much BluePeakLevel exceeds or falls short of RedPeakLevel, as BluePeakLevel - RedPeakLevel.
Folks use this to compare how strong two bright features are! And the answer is -98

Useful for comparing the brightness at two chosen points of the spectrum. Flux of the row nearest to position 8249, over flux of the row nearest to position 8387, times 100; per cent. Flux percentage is 99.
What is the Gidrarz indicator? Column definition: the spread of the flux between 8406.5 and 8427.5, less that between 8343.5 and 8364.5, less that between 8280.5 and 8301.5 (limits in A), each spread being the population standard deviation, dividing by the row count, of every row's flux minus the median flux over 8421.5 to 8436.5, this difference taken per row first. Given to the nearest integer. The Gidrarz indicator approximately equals -40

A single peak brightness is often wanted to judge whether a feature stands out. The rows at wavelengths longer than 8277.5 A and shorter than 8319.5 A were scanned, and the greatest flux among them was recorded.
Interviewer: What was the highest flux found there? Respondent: 146.7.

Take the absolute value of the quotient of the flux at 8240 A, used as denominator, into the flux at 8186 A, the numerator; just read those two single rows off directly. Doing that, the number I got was 0.97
